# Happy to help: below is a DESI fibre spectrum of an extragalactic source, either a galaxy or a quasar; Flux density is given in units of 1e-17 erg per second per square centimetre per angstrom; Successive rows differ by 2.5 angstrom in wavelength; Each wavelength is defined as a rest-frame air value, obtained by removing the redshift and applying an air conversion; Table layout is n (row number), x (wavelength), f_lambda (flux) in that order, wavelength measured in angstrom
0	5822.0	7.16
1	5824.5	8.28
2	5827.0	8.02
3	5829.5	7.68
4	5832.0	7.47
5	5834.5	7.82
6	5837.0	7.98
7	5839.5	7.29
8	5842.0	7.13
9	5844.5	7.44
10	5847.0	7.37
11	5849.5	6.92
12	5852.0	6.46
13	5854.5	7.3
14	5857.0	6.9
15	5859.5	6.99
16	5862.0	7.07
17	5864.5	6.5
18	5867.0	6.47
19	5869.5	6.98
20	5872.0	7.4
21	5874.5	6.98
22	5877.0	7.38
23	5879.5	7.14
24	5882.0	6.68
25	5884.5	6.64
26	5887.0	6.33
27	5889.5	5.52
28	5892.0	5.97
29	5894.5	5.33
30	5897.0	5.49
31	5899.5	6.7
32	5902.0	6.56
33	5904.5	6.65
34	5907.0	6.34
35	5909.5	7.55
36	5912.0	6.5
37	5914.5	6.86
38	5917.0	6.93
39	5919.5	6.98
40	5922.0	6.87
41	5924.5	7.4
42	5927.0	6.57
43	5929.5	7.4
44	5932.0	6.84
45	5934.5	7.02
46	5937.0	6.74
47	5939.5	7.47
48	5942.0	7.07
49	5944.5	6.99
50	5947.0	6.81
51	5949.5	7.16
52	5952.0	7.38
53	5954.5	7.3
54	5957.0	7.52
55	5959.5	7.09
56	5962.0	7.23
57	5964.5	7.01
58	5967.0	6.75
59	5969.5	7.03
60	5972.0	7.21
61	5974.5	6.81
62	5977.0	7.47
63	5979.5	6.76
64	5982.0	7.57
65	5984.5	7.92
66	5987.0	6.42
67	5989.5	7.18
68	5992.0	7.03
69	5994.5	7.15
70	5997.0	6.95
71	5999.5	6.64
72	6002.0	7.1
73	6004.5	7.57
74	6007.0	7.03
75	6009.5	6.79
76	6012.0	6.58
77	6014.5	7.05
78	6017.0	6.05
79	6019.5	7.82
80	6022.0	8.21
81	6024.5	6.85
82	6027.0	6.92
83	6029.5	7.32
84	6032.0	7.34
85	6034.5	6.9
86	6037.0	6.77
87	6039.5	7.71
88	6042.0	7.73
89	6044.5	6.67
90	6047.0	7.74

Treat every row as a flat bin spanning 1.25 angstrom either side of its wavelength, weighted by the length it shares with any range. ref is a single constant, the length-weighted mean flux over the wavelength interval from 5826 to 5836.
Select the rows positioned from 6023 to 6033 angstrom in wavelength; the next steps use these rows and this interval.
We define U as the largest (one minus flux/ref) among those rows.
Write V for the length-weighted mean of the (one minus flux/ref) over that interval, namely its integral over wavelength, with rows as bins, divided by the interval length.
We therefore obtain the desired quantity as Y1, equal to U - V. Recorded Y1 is 0.036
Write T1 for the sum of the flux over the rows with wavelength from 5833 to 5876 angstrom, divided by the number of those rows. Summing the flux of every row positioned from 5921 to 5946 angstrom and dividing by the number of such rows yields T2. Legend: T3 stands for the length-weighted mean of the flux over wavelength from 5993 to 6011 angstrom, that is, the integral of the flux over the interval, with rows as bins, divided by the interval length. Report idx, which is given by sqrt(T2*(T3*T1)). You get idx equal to 18.8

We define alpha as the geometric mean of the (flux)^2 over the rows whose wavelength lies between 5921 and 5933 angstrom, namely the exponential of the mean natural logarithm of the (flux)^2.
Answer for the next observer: 49.1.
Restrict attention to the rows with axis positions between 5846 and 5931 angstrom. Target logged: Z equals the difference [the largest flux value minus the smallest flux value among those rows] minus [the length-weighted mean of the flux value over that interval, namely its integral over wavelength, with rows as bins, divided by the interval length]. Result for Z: -4.5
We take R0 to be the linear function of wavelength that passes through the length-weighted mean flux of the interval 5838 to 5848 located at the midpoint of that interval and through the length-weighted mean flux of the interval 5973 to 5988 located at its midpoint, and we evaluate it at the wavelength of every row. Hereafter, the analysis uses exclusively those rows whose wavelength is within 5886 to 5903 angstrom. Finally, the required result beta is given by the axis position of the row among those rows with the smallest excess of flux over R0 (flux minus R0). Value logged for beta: 5894.5 angstrom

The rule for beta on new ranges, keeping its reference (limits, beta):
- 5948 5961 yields 5959.5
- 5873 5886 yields 5884.5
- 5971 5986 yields 5979.5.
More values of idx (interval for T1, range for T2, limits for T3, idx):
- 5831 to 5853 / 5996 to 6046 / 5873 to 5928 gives 18.5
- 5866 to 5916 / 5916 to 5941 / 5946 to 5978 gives 18.1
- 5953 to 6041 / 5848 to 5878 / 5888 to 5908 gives 17.3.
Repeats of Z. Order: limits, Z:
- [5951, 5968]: -6.4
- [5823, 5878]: -5.4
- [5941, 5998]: -5.6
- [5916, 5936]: -6.2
